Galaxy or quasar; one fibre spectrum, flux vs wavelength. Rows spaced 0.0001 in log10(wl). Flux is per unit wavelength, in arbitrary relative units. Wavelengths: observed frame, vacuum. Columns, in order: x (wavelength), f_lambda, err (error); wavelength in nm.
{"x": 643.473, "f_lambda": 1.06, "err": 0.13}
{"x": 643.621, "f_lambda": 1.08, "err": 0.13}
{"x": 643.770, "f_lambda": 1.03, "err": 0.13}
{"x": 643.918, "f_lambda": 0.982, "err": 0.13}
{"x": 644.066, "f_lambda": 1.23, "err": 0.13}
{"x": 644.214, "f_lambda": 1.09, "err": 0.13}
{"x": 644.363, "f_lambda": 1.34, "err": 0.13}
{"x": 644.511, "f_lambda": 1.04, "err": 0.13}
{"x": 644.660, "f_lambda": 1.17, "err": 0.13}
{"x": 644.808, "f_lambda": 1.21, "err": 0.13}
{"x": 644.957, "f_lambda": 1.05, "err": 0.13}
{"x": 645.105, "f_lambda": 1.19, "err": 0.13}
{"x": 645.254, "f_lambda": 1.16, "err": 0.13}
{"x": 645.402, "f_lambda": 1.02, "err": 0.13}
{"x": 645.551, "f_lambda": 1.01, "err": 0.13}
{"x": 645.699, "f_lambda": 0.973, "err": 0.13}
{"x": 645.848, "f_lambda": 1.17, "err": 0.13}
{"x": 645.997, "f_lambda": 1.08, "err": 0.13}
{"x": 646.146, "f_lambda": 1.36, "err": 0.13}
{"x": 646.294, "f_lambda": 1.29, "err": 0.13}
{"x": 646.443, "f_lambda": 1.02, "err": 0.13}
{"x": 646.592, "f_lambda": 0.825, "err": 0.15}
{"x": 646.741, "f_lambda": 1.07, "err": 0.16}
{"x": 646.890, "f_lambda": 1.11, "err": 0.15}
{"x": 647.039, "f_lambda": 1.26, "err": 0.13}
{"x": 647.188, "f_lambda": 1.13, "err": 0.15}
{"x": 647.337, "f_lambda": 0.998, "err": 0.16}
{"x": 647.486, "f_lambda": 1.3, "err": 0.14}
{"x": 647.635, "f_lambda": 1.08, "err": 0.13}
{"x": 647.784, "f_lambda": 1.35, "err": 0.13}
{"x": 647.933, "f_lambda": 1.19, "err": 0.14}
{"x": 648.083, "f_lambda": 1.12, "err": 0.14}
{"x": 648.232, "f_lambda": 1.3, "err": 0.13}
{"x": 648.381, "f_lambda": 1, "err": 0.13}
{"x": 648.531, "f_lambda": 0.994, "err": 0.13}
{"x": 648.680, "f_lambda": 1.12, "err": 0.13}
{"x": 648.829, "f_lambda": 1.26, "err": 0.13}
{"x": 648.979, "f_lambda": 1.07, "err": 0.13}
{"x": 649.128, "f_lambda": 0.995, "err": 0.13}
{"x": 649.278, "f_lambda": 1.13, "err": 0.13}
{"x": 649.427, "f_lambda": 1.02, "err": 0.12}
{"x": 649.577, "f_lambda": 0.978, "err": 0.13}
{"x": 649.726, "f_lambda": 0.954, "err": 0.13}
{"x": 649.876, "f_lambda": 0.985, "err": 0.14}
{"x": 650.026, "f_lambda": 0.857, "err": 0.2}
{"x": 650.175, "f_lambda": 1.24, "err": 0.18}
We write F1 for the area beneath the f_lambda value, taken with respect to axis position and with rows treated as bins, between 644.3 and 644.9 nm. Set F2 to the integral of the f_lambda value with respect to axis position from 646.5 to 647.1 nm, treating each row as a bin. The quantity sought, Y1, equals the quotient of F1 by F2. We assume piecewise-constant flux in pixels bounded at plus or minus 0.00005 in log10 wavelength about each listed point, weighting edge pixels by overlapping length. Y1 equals 1.1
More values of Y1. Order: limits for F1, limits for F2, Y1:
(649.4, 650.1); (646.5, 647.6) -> 0.6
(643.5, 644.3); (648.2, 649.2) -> 0.8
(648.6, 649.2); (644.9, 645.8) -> 0.7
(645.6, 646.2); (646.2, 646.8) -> 1.1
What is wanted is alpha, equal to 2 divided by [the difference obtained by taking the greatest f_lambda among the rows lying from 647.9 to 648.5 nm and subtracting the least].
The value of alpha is 6.7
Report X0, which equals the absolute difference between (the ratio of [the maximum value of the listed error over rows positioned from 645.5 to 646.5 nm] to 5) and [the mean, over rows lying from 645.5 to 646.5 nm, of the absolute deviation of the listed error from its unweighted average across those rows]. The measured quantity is 0.026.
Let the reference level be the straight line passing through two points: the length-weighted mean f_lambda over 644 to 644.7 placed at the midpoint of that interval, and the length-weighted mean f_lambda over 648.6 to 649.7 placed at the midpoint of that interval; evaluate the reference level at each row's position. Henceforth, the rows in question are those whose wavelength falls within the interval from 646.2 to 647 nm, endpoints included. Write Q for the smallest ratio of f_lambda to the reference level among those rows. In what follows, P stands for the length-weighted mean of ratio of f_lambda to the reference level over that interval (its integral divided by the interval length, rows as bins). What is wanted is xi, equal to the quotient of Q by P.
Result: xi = 0.76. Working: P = 0.96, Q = 0.73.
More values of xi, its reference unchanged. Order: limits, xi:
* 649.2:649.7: 0.95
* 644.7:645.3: 0.91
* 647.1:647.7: 0.88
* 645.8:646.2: 0.90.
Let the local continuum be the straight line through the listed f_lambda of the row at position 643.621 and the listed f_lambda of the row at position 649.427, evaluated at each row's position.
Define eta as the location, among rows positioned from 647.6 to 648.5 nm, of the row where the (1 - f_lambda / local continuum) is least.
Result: 647.784 nm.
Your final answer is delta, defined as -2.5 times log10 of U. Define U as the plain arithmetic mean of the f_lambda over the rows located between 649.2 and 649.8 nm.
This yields -0.022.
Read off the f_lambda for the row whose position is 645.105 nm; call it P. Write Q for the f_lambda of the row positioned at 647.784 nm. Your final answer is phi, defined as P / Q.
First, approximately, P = 1.19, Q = 1.35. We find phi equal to 0.88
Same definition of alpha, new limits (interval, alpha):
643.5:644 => 20.4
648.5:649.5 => 7.5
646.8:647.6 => 6.6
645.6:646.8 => 3.7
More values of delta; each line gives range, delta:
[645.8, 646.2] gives -0.201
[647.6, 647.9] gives -0.211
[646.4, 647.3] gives -0.073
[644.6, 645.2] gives -0.156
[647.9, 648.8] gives -0.124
